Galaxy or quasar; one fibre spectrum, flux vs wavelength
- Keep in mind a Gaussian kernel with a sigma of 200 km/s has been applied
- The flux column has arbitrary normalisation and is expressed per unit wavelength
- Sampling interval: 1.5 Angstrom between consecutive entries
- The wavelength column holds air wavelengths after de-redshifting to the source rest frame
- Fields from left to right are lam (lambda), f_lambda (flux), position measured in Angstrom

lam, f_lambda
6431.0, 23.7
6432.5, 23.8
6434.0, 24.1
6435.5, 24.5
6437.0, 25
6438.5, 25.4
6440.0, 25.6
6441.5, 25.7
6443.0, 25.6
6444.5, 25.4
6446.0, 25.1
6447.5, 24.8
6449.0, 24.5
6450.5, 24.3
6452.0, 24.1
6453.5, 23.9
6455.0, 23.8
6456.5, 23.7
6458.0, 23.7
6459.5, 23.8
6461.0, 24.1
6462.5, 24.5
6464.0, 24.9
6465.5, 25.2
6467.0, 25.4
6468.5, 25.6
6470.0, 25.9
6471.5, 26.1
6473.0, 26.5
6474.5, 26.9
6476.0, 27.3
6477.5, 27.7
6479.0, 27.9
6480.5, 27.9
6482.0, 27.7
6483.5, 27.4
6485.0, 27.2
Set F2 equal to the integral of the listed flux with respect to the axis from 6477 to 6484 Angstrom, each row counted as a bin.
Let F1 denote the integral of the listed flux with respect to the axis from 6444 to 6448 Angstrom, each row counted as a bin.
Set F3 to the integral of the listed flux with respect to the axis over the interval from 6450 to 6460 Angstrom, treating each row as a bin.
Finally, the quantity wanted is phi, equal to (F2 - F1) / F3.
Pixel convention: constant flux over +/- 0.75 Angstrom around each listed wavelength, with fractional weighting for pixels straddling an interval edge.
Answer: 0.4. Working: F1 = 100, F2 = 194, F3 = 239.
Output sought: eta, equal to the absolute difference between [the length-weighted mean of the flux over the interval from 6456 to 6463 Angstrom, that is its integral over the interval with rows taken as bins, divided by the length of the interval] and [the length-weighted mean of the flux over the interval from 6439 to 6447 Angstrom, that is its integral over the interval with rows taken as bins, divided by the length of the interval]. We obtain 1.5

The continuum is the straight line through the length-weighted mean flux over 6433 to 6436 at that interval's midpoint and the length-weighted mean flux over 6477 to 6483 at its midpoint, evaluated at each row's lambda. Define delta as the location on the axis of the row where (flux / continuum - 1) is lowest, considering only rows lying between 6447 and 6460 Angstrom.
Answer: 6459.5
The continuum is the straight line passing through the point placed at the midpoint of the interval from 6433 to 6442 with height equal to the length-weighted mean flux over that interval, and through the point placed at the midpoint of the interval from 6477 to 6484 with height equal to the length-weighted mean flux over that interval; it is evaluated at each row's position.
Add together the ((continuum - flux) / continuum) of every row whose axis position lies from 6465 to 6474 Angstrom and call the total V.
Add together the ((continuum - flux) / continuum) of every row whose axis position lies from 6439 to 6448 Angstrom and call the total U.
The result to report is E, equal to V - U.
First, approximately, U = 0.006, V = 0.3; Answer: 0.27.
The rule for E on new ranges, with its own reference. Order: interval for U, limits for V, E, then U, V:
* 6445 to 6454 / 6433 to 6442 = -0.32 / 0.308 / 0.0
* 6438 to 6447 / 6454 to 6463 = 0.59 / -0.040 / 0.6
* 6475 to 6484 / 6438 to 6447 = -0.05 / 0.007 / 0.0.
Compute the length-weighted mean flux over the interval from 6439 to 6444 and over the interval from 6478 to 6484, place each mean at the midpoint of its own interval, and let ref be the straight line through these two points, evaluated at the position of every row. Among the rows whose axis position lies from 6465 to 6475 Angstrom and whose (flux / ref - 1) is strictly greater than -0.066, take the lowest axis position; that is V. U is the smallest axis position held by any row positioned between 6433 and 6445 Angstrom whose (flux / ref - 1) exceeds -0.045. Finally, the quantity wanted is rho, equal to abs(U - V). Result 31.5 Angstrom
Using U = 6434.0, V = 6465.5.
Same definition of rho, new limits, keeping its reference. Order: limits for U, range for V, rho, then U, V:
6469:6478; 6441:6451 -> 30.0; 6471.5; 6441.5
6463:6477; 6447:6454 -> 24.0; 6471.5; 6447.5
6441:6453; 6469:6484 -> 28.5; 6441.5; 6470.0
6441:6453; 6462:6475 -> 24.0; 6441.5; 6465.5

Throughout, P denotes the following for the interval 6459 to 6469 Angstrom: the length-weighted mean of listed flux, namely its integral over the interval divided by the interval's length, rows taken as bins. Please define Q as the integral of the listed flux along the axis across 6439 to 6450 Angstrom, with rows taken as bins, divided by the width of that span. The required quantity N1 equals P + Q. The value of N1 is 50.0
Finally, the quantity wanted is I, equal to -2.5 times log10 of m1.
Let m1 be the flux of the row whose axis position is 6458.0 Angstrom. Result -3.44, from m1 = 23.7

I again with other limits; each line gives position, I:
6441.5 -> -3.52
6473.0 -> -3.56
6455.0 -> -3.44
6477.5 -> -3.61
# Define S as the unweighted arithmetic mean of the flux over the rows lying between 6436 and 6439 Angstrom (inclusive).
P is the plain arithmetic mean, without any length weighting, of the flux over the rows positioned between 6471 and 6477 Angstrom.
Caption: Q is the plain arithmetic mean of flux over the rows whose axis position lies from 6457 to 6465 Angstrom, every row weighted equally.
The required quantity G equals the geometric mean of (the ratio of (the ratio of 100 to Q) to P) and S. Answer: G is 1.97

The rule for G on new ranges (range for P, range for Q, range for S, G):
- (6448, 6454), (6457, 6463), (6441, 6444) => 2.10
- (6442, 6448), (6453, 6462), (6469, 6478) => 2.11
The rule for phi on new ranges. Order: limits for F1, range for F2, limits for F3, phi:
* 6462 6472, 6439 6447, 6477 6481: -0.4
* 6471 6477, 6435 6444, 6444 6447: 0.9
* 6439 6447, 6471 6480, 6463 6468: 0.3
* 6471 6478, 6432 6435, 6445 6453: -0.6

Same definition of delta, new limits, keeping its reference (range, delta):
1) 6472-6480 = 6473.0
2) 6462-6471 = 6462.5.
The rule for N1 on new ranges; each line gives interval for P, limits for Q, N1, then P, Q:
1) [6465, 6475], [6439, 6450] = 51.2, 25.9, 25.2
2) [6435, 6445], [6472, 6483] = 52.7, 25.3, 27.4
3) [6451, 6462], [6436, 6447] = 49.3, 23.9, 25.4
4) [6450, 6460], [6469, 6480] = 50.8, 23.9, 26.9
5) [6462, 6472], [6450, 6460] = 49.3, 25.4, 23.9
